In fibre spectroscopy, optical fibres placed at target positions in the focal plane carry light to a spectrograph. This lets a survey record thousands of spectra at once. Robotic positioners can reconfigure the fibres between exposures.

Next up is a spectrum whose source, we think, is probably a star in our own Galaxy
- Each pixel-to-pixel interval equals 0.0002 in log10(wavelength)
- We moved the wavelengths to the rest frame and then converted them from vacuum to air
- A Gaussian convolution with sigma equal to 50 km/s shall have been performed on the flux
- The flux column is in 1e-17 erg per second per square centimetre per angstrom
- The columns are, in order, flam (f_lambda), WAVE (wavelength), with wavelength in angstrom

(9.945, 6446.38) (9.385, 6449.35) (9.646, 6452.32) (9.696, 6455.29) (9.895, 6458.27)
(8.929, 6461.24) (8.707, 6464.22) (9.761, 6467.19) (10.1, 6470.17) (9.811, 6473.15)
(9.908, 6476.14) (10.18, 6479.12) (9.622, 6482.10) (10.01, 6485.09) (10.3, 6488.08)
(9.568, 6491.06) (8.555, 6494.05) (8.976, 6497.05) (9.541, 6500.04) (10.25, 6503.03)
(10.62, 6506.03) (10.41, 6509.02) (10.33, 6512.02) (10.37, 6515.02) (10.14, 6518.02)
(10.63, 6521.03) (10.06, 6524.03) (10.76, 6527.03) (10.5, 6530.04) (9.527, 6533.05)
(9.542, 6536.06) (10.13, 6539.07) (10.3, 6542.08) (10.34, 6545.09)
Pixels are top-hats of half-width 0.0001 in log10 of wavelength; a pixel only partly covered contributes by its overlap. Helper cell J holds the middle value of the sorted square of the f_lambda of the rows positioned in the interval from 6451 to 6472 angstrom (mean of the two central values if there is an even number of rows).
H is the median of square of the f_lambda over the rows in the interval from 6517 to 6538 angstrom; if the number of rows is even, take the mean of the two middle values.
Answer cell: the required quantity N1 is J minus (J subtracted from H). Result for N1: 85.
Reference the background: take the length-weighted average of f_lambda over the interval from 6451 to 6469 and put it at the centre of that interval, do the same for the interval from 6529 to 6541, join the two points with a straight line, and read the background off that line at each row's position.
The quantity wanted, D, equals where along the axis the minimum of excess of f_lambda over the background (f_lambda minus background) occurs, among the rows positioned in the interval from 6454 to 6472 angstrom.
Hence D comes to 6464.22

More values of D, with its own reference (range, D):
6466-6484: 6482.10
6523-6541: 6536.06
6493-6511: 6494.05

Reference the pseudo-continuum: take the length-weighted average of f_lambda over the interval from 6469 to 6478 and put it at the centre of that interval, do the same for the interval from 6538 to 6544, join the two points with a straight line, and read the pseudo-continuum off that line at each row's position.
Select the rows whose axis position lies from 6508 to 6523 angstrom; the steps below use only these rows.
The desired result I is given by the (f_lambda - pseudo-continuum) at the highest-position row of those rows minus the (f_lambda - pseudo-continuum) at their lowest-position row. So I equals 0.2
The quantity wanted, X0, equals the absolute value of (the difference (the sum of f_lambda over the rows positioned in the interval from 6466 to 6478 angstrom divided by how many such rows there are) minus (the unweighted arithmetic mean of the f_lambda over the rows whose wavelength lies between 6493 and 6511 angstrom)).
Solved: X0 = 0.2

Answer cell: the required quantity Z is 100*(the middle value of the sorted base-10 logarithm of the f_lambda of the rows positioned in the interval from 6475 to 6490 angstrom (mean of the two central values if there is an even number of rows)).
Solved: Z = 100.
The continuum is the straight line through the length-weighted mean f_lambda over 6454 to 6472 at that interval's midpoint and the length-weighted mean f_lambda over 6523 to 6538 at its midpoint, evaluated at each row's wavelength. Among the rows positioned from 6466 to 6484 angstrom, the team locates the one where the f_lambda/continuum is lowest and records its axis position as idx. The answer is 6482.10 angstrom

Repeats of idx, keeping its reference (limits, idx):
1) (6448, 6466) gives 6464.22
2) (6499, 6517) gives 6500.04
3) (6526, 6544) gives 6536.06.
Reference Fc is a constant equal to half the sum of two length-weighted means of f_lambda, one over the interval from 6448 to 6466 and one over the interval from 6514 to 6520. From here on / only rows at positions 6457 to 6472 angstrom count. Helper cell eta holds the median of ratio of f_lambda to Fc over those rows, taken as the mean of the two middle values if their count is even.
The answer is 0.99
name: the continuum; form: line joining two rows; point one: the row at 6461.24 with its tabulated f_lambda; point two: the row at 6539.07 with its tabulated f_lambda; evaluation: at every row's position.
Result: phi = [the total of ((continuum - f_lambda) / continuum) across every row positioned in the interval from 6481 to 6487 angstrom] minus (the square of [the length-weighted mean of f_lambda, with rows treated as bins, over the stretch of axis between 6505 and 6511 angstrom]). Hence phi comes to -110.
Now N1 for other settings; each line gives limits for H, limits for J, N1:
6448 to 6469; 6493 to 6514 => 117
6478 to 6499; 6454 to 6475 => 98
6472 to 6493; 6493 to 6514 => 112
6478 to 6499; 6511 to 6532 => 122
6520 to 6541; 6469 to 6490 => 98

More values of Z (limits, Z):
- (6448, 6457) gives 98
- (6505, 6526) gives 102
